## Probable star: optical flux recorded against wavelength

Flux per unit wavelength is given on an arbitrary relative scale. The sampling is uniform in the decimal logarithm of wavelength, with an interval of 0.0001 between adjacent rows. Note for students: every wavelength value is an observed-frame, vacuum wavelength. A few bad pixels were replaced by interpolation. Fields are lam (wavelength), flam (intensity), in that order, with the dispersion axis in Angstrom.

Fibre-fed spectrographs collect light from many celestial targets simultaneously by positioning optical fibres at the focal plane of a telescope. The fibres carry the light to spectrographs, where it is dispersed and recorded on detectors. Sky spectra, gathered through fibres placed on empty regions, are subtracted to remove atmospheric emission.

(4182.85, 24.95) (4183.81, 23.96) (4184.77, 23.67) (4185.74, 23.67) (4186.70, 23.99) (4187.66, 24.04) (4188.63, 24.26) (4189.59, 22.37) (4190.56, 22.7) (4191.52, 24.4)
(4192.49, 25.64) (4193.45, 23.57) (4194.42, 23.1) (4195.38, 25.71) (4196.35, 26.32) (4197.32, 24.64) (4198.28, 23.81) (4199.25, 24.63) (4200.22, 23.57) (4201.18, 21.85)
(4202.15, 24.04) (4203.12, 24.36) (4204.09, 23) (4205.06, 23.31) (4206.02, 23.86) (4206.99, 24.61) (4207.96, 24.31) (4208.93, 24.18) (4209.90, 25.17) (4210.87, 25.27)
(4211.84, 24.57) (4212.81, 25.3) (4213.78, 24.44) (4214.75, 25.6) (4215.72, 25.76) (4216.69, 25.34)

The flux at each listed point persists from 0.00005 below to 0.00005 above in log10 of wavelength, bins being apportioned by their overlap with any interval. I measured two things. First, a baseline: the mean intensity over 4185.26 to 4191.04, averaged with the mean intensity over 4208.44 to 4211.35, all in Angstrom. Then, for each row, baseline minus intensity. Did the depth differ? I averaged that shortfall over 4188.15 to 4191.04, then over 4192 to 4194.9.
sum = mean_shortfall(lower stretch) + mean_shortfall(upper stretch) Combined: 1.2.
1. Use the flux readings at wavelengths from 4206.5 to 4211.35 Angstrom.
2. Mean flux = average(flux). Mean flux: 24.7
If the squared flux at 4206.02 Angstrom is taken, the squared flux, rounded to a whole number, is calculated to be 569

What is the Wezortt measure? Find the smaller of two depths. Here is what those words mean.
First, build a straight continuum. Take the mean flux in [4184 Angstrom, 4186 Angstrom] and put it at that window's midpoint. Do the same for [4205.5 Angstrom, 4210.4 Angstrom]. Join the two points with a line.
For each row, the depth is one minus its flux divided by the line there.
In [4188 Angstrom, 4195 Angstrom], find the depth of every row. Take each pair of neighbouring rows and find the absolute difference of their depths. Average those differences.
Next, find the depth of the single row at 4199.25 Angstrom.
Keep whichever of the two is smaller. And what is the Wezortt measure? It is -0.020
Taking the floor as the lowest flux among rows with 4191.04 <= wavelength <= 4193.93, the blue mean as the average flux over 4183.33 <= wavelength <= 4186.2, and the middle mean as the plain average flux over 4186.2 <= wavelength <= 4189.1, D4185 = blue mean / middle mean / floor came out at 0.0418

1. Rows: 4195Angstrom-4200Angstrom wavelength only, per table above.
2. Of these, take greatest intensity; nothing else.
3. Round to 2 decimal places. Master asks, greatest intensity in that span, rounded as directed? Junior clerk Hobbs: 26.32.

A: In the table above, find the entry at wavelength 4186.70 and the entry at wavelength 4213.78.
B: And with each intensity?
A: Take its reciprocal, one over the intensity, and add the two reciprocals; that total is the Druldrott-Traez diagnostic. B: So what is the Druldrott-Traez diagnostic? 0.0826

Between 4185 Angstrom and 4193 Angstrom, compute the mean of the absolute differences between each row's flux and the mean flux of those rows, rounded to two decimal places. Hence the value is 0.73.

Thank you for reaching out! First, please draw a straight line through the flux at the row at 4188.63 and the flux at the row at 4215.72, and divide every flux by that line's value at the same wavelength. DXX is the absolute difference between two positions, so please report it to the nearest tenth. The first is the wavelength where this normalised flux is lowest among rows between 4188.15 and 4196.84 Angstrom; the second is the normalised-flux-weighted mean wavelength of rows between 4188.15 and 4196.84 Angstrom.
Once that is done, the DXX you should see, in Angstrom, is 3.0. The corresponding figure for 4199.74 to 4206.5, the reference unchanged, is 1.9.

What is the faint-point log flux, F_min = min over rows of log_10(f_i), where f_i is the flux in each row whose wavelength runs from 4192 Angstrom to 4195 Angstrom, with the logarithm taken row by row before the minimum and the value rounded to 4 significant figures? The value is 1.364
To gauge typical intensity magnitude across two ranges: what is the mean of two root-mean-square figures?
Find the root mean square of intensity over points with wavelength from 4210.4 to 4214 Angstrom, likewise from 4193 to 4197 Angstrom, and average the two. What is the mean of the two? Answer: 24.8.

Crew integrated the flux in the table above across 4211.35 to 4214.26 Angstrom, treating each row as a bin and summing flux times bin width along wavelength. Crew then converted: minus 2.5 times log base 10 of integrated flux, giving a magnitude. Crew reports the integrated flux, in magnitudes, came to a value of -4.64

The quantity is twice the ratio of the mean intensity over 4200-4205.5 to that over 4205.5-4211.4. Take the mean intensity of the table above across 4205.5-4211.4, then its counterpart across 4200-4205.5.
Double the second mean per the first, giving 1.90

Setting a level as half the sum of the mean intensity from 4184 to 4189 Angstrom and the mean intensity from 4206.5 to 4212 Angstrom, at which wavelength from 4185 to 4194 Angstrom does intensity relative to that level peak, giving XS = 4192.49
